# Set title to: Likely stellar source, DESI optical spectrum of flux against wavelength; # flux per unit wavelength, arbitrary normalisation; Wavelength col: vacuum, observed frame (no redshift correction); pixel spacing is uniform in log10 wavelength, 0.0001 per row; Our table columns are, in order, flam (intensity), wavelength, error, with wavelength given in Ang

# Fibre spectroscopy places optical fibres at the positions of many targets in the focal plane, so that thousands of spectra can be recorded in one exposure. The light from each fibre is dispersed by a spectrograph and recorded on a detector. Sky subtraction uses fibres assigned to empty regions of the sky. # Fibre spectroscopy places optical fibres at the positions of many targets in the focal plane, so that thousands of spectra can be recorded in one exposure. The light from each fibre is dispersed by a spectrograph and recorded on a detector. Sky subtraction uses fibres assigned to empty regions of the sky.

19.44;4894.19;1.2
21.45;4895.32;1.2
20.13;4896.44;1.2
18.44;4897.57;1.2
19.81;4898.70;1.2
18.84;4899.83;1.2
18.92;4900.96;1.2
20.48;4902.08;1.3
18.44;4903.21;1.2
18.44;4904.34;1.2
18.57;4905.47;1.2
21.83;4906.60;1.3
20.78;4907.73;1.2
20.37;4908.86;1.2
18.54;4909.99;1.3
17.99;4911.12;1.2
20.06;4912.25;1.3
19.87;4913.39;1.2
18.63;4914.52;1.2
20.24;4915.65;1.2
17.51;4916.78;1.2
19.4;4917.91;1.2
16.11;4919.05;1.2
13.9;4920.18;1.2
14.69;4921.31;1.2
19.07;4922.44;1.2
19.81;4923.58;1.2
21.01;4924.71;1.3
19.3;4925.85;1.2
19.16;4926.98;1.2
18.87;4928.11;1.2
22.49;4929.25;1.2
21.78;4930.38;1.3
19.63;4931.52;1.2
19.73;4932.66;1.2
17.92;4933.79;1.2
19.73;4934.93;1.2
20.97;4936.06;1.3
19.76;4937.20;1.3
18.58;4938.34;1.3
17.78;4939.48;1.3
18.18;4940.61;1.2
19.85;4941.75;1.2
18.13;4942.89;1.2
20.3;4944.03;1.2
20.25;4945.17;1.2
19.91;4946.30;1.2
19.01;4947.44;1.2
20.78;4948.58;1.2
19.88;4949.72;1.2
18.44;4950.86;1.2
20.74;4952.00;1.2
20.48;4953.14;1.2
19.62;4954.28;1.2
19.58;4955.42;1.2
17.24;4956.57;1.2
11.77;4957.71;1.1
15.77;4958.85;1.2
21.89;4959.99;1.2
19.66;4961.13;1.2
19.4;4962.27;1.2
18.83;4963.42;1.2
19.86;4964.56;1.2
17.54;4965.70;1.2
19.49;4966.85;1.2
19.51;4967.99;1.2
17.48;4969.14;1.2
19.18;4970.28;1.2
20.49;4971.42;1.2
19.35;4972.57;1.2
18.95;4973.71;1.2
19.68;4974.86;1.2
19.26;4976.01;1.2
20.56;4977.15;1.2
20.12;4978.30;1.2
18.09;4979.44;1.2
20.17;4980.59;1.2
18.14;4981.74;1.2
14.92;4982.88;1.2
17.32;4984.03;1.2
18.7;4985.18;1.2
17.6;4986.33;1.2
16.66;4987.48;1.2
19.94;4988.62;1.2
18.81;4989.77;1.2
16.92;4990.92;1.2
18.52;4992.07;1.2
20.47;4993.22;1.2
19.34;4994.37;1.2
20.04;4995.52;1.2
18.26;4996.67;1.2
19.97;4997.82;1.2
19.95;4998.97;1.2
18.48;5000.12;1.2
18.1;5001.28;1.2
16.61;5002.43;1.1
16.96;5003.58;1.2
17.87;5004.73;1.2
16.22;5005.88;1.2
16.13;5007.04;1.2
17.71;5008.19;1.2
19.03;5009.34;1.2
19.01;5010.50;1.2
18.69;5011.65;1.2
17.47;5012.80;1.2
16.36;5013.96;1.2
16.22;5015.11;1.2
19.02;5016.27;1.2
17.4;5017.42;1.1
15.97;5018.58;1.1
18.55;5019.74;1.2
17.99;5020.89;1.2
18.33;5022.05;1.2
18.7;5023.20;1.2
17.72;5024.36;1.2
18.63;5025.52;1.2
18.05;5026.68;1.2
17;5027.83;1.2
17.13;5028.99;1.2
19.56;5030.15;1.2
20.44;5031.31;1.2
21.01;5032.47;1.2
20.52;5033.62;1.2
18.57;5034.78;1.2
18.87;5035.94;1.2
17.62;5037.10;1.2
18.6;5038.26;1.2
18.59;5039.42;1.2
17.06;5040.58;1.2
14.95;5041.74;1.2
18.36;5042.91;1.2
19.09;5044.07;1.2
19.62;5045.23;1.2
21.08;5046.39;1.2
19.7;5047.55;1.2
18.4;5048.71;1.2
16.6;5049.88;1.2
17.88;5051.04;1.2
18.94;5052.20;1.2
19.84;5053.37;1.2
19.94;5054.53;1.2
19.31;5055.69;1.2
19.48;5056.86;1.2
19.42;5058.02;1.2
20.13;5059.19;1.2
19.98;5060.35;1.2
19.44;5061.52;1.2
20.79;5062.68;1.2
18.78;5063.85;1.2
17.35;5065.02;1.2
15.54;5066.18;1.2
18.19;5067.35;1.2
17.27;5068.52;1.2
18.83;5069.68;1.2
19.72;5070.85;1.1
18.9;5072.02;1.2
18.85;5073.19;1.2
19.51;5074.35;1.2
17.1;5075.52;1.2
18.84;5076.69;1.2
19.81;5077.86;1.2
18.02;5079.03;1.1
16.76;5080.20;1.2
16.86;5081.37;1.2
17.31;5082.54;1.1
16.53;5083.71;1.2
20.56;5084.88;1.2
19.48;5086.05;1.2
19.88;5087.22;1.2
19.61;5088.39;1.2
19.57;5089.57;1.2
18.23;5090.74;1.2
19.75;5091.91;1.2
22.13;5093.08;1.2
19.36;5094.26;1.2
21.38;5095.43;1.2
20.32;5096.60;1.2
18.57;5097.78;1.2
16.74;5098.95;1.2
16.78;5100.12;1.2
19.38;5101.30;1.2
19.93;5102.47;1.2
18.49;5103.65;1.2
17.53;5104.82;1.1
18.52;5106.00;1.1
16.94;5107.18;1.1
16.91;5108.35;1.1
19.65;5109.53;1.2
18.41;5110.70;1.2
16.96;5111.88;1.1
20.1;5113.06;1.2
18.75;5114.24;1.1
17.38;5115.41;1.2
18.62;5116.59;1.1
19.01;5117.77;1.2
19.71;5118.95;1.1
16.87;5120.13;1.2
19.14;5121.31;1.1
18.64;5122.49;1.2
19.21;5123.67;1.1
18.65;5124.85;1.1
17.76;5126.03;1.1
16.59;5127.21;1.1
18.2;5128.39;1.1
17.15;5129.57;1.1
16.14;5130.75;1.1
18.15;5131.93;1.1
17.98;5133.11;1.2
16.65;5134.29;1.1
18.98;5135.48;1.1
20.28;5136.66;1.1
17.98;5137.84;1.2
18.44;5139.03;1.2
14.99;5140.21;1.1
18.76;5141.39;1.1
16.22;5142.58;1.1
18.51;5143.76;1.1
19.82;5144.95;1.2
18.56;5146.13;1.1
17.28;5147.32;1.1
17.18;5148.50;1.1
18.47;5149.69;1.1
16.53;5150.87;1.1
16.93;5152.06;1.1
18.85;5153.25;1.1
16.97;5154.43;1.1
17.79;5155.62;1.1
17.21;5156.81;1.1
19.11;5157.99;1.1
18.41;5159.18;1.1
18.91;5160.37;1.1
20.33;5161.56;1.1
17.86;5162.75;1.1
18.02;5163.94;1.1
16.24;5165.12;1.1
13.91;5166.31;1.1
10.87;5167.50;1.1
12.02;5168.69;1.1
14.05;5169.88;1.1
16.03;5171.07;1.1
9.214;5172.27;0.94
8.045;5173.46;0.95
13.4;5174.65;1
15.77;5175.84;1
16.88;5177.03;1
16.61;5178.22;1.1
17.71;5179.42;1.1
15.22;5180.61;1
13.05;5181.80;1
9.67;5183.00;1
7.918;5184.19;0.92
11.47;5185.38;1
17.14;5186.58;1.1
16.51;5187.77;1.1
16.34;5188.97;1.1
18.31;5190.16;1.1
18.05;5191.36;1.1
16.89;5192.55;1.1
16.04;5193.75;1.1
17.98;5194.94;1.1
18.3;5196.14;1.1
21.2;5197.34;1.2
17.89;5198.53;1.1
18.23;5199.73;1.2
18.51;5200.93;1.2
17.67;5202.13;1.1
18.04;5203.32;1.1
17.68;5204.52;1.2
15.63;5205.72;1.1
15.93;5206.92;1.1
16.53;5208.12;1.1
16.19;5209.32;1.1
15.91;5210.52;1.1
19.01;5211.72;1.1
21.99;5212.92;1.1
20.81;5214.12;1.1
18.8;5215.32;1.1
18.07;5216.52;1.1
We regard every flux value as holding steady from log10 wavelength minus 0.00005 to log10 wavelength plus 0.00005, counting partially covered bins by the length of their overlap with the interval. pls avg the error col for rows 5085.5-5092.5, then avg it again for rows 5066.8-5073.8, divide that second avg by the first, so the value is 0.99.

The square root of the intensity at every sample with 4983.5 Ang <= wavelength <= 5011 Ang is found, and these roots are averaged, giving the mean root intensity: 4.27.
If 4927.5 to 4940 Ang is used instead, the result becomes 4.44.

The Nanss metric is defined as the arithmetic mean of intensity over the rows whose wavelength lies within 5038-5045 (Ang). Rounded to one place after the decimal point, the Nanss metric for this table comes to 17.8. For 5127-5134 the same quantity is 17.4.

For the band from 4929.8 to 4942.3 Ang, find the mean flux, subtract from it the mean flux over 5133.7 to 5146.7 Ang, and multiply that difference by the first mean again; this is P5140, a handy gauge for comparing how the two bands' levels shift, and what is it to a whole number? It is 26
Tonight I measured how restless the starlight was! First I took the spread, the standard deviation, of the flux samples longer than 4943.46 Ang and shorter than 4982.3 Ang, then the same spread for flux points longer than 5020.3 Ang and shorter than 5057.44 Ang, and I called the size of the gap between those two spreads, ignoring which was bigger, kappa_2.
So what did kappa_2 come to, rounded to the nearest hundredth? 0.44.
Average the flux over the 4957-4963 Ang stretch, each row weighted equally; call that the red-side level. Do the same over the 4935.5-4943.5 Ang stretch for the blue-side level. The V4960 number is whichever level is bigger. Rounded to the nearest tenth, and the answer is 19.0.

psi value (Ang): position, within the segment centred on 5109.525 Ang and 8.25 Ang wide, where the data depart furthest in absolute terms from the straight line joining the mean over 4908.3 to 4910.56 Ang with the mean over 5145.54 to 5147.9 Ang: 5113.06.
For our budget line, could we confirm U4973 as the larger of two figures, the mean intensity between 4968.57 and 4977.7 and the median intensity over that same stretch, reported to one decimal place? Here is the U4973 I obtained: 19.4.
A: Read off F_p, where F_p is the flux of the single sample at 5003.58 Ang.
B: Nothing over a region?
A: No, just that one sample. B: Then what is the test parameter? 16.96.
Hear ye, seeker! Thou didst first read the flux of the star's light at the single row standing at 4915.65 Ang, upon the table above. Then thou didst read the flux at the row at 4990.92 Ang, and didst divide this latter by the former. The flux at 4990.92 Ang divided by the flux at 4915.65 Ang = 0.84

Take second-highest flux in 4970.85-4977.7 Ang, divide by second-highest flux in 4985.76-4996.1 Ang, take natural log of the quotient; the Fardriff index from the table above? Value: 0.02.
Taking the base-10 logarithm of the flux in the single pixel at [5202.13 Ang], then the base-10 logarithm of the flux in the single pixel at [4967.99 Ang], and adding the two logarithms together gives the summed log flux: 2.54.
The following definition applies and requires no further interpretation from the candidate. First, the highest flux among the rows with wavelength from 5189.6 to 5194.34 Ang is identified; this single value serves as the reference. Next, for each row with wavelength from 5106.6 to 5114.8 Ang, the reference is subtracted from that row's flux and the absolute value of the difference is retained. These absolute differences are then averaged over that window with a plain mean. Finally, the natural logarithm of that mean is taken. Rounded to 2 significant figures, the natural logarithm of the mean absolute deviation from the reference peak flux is 0.11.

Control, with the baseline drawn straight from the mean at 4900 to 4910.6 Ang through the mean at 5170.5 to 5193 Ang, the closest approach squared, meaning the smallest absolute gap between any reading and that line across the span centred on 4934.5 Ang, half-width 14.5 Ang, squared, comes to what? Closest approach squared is 0.00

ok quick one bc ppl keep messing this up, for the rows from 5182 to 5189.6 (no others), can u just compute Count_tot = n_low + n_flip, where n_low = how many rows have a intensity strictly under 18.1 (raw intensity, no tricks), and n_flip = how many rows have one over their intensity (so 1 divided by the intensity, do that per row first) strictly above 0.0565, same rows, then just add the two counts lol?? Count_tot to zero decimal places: 12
